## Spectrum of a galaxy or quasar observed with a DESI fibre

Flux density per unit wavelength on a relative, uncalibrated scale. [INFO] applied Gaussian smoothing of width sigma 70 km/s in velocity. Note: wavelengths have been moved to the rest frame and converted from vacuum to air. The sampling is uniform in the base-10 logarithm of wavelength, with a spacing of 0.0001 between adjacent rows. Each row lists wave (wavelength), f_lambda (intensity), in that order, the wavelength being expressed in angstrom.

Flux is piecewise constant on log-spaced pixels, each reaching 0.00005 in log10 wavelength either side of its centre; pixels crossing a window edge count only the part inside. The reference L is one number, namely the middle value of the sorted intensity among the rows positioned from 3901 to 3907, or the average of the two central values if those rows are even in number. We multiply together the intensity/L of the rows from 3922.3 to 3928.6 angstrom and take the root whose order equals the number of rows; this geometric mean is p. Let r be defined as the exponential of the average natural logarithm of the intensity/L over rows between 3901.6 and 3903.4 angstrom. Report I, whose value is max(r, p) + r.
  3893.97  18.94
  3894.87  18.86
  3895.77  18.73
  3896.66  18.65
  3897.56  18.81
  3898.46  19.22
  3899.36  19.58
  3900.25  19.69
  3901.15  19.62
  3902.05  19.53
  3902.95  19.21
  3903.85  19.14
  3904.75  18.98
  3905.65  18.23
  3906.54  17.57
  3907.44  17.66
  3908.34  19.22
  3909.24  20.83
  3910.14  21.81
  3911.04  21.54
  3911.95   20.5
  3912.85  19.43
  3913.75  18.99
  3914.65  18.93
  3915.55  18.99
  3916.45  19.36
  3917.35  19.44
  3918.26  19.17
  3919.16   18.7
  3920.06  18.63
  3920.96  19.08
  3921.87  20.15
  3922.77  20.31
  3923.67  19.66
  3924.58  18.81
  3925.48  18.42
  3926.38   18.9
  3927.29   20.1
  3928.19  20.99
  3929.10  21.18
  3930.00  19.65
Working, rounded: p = 1.02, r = 1.01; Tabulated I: 2.03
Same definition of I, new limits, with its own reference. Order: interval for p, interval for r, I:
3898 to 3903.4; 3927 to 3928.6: 2.15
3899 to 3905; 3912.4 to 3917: 2.01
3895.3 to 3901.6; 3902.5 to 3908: 1.97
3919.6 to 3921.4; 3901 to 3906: 2.00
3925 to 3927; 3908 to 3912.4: 2.17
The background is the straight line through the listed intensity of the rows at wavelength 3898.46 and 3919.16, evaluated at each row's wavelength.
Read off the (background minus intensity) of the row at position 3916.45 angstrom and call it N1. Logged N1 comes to -0.59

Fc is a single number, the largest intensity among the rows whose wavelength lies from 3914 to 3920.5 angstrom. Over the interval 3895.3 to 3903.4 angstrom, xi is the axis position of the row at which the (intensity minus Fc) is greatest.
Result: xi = 3900.25 angstrom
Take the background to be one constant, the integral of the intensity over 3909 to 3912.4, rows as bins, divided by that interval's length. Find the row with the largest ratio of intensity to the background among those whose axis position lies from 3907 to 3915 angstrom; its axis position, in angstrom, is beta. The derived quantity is 3910.14 angstrom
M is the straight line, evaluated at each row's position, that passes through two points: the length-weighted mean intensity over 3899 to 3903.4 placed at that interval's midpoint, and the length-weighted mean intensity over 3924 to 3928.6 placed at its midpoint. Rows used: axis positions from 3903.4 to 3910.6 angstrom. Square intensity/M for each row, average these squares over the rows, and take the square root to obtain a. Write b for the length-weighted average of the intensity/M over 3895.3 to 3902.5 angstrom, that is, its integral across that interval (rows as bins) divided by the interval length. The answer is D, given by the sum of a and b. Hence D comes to 1.97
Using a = 0.99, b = 0.98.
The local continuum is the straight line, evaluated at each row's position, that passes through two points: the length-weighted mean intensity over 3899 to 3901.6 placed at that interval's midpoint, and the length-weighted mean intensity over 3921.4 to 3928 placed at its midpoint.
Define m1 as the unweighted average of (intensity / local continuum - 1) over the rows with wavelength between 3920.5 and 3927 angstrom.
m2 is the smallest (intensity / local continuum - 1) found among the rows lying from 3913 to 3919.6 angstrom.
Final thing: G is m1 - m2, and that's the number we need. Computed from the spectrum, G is 0.034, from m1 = -0.0107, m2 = -0.044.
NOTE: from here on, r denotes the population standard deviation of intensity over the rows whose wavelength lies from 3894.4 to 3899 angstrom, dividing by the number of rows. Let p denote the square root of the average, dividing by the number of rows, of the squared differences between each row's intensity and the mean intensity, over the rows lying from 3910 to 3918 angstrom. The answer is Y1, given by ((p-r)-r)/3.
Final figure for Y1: 0.2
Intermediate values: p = 1.06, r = 0.20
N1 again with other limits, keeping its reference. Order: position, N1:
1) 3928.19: -2.52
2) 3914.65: -0.12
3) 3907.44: 1.33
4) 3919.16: 0.00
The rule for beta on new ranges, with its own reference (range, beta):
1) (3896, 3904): 3900.25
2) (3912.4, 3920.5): 3917.35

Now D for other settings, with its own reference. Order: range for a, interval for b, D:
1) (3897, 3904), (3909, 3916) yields 2.02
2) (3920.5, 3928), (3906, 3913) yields 2.02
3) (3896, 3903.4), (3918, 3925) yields 1.98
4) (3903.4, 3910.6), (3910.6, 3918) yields 1.99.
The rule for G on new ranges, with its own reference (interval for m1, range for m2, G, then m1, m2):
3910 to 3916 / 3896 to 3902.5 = 0.075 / 0.0217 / -0.053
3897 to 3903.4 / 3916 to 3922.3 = 0.033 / -0.0148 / -0.048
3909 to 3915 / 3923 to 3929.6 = 0.092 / 0.0348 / -0.057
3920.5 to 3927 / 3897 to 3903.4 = 0.034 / -0.0107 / -0.045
